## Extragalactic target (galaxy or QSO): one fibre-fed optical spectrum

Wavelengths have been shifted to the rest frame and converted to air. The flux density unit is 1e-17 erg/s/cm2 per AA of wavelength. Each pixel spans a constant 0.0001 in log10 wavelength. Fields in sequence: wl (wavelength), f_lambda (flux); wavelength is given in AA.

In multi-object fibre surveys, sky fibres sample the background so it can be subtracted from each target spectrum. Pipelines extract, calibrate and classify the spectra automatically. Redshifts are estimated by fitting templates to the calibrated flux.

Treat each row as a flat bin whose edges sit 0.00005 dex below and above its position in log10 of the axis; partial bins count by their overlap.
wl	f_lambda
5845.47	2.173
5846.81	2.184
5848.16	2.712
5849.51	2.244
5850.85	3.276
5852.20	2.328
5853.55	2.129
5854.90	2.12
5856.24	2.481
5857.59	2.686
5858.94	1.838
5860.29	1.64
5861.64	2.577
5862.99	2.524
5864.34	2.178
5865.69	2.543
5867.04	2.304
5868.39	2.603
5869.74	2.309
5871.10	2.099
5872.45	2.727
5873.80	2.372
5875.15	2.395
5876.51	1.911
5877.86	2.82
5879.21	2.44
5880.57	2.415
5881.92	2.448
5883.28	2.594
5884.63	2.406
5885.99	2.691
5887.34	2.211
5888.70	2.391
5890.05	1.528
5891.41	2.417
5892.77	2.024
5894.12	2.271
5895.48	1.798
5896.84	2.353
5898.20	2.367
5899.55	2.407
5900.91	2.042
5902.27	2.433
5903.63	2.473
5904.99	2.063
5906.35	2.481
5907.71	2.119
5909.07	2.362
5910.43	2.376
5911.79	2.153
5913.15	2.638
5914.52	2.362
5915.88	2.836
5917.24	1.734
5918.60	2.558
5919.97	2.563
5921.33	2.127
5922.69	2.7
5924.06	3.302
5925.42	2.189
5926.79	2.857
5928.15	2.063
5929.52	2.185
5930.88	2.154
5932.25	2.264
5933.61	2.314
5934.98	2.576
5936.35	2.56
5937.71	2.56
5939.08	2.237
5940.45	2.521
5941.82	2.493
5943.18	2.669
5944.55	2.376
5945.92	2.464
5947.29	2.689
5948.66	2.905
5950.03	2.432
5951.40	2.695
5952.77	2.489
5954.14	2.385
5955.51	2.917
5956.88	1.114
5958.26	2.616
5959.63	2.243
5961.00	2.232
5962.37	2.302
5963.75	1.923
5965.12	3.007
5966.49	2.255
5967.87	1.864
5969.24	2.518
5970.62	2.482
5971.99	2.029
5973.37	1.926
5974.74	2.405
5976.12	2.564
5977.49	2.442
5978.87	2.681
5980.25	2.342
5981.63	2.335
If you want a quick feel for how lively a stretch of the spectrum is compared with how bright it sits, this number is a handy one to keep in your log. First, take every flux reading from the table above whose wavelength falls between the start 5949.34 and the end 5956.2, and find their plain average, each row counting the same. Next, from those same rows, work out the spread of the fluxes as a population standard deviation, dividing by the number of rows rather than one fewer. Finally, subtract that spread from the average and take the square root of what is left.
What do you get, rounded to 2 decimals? 1.54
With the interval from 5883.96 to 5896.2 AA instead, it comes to 1.36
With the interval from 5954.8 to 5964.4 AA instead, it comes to 1.29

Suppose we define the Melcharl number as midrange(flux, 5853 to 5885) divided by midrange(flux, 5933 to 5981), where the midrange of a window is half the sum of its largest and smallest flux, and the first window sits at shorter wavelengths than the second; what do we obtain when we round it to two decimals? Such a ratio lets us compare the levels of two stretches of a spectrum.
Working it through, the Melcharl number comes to 1.08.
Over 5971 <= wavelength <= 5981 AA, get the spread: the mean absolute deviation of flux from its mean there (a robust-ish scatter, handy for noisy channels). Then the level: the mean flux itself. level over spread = 11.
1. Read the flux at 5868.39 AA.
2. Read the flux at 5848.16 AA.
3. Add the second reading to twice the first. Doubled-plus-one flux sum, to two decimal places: 7.92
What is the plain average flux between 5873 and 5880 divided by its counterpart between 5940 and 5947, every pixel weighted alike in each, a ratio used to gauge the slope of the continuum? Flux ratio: 0.95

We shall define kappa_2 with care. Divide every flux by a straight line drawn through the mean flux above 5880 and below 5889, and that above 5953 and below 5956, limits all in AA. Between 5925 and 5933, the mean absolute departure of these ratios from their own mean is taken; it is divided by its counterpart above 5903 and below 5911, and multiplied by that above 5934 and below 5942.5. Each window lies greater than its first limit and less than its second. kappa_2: 0.04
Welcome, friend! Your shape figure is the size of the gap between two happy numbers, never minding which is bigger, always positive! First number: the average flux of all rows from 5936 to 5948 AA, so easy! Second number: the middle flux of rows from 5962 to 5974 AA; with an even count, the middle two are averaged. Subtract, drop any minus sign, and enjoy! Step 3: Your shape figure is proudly 0.25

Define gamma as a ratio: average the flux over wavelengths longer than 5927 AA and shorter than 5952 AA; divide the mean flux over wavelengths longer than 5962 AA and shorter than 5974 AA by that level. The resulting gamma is 0.92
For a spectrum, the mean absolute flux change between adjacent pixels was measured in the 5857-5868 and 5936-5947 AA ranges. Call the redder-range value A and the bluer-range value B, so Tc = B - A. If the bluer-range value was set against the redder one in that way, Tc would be 0.26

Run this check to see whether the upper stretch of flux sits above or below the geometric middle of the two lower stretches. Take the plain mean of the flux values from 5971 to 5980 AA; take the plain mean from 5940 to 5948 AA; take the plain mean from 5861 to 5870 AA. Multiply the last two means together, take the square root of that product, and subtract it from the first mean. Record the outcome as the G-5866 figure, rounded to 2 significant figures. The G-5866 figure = -0.14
